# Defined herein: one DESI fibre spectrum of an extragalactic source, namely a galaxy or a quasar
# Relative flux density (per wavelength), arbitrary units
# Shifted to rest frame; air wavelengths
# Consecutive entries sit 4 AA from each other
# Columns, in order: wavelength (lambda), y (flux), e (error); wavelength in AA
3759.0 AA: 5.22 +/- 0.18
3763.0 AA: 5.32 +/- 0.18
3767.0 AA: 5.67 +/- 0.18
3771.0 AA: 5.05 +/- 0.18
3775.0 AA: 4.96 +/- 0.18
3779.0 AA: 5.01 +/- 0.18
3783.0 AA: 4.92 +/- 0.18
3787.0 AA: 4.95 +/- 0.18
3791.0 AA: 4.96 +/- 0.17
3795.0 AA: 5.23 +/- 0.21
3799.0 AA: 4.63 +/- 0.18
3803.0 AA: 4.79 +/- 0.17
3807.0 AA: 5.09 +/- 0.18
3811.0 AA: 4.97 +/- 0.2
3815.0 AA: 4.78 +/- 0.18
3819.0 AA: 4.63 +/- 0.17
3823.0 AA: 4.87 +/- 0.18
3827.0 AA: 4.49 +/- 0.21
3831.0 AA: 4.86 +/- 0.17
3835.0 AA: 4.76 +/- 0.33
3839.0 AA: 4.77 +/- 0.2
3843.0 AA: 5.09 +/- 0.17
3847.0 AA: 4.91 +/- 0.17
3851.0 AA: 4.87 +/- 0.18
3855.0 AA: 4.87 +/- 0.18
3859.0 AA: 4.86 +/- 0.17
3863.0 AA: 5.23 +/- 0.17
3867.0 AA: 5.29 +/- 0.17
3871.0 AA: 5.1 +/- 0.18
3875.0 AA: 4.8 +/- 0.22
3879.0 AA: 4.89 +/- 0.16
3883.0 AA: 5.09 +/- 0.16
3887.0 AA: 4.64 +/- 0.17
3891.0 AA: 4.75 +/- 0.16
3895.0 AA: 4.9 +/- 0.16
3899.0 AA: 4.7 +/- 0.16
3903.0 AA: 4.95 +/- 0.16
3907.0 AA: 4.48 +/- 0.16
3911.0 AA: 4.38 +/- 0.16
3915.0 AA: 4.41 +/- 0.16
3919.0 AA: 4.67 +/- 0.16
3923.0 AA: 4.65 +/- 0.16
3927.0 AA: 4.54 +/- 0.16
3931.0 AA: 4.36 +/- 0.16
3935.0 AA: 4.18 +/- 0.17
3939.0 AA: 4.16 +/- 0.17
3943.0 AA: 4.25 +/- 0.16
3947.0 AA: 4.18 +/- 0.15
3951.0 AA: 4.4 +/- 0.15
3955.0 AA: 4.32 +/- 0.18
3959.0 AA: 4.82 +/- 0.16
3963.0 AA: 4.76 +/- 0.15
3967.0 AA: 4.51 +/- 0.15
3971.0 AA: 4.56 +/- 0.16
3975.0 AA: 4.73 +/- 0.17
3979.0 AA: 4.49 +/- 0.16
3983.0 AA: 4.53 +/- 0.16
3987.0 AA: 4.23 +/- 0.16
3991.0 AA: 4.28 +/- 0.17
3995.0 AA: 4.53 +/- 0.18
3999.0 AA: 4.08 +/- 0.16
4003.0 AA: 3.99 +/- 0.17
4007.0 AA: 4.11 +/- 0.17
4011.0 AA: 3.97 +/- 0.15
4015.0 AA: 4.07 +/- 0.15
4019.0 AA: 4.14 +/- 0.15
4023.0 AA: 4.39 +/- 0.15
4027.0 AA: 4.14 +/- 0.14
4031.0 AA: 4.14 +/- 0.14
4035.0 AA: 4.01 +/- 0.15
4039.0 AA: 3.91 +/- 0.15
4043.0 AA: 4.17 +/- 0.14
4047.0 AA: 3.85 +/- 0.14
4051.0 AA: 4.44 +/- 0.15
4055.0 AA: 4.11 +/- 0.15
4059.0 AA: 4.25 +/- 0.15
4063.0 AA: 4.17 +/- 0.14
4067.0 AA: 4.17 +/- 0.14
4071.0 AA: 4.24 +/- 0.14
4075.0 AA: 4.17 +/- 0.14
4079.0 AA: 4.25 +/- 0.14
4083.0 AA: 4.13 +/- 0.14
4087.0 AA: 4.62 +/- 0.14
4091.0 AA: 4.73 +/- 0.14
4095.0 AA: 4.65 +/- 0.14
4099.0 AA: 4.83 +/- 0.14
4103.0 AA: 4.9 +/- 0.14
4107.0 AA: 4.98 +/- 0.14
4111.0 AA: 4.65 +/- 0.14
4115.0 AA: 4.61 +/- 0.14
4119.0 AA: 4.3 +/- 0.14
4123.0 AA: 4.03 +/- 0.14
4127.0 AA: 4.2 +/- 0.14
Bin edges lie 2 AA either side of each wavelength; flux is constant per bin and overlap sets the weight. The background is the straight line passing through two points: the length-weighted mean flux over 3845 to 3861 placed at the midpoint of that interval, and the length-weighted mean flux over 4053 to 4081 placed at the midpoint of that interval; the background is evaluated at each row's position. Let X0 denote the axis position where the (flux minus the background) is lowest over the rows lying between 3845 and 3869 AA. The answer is 3851.0 AA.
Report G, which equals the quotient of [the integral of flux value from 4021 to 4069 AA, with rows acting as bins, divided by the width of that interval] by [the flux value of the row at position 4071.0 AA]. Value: 0.98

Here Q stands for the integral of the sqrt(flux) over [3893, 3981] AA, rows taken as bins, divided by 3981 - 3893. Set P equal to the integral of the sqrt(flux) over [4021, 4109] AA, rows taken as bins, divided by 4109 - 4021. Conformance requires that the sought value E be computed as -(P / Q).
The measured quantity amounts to -0.98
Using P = 2.08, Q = 2.12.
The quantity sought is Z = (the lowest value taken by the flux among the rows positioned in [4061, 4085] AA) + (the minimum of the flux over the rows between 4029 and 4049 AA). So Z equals 8.0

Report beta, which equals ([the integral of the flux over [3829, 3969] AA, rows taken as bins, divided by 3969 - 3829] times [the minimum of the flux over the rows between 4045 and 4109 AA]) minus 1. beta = 17.1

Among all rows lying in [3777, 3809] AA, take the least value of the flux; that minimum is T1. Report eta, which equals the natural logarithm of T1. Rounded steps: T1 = 4.63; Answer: 1.53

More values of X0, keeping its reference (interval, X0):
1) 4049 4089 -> 4055.0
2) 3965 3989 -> 3987.0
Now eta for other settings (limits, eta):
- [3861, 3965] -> 1.43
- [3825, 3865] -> 1.50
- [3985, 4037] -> 1.38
